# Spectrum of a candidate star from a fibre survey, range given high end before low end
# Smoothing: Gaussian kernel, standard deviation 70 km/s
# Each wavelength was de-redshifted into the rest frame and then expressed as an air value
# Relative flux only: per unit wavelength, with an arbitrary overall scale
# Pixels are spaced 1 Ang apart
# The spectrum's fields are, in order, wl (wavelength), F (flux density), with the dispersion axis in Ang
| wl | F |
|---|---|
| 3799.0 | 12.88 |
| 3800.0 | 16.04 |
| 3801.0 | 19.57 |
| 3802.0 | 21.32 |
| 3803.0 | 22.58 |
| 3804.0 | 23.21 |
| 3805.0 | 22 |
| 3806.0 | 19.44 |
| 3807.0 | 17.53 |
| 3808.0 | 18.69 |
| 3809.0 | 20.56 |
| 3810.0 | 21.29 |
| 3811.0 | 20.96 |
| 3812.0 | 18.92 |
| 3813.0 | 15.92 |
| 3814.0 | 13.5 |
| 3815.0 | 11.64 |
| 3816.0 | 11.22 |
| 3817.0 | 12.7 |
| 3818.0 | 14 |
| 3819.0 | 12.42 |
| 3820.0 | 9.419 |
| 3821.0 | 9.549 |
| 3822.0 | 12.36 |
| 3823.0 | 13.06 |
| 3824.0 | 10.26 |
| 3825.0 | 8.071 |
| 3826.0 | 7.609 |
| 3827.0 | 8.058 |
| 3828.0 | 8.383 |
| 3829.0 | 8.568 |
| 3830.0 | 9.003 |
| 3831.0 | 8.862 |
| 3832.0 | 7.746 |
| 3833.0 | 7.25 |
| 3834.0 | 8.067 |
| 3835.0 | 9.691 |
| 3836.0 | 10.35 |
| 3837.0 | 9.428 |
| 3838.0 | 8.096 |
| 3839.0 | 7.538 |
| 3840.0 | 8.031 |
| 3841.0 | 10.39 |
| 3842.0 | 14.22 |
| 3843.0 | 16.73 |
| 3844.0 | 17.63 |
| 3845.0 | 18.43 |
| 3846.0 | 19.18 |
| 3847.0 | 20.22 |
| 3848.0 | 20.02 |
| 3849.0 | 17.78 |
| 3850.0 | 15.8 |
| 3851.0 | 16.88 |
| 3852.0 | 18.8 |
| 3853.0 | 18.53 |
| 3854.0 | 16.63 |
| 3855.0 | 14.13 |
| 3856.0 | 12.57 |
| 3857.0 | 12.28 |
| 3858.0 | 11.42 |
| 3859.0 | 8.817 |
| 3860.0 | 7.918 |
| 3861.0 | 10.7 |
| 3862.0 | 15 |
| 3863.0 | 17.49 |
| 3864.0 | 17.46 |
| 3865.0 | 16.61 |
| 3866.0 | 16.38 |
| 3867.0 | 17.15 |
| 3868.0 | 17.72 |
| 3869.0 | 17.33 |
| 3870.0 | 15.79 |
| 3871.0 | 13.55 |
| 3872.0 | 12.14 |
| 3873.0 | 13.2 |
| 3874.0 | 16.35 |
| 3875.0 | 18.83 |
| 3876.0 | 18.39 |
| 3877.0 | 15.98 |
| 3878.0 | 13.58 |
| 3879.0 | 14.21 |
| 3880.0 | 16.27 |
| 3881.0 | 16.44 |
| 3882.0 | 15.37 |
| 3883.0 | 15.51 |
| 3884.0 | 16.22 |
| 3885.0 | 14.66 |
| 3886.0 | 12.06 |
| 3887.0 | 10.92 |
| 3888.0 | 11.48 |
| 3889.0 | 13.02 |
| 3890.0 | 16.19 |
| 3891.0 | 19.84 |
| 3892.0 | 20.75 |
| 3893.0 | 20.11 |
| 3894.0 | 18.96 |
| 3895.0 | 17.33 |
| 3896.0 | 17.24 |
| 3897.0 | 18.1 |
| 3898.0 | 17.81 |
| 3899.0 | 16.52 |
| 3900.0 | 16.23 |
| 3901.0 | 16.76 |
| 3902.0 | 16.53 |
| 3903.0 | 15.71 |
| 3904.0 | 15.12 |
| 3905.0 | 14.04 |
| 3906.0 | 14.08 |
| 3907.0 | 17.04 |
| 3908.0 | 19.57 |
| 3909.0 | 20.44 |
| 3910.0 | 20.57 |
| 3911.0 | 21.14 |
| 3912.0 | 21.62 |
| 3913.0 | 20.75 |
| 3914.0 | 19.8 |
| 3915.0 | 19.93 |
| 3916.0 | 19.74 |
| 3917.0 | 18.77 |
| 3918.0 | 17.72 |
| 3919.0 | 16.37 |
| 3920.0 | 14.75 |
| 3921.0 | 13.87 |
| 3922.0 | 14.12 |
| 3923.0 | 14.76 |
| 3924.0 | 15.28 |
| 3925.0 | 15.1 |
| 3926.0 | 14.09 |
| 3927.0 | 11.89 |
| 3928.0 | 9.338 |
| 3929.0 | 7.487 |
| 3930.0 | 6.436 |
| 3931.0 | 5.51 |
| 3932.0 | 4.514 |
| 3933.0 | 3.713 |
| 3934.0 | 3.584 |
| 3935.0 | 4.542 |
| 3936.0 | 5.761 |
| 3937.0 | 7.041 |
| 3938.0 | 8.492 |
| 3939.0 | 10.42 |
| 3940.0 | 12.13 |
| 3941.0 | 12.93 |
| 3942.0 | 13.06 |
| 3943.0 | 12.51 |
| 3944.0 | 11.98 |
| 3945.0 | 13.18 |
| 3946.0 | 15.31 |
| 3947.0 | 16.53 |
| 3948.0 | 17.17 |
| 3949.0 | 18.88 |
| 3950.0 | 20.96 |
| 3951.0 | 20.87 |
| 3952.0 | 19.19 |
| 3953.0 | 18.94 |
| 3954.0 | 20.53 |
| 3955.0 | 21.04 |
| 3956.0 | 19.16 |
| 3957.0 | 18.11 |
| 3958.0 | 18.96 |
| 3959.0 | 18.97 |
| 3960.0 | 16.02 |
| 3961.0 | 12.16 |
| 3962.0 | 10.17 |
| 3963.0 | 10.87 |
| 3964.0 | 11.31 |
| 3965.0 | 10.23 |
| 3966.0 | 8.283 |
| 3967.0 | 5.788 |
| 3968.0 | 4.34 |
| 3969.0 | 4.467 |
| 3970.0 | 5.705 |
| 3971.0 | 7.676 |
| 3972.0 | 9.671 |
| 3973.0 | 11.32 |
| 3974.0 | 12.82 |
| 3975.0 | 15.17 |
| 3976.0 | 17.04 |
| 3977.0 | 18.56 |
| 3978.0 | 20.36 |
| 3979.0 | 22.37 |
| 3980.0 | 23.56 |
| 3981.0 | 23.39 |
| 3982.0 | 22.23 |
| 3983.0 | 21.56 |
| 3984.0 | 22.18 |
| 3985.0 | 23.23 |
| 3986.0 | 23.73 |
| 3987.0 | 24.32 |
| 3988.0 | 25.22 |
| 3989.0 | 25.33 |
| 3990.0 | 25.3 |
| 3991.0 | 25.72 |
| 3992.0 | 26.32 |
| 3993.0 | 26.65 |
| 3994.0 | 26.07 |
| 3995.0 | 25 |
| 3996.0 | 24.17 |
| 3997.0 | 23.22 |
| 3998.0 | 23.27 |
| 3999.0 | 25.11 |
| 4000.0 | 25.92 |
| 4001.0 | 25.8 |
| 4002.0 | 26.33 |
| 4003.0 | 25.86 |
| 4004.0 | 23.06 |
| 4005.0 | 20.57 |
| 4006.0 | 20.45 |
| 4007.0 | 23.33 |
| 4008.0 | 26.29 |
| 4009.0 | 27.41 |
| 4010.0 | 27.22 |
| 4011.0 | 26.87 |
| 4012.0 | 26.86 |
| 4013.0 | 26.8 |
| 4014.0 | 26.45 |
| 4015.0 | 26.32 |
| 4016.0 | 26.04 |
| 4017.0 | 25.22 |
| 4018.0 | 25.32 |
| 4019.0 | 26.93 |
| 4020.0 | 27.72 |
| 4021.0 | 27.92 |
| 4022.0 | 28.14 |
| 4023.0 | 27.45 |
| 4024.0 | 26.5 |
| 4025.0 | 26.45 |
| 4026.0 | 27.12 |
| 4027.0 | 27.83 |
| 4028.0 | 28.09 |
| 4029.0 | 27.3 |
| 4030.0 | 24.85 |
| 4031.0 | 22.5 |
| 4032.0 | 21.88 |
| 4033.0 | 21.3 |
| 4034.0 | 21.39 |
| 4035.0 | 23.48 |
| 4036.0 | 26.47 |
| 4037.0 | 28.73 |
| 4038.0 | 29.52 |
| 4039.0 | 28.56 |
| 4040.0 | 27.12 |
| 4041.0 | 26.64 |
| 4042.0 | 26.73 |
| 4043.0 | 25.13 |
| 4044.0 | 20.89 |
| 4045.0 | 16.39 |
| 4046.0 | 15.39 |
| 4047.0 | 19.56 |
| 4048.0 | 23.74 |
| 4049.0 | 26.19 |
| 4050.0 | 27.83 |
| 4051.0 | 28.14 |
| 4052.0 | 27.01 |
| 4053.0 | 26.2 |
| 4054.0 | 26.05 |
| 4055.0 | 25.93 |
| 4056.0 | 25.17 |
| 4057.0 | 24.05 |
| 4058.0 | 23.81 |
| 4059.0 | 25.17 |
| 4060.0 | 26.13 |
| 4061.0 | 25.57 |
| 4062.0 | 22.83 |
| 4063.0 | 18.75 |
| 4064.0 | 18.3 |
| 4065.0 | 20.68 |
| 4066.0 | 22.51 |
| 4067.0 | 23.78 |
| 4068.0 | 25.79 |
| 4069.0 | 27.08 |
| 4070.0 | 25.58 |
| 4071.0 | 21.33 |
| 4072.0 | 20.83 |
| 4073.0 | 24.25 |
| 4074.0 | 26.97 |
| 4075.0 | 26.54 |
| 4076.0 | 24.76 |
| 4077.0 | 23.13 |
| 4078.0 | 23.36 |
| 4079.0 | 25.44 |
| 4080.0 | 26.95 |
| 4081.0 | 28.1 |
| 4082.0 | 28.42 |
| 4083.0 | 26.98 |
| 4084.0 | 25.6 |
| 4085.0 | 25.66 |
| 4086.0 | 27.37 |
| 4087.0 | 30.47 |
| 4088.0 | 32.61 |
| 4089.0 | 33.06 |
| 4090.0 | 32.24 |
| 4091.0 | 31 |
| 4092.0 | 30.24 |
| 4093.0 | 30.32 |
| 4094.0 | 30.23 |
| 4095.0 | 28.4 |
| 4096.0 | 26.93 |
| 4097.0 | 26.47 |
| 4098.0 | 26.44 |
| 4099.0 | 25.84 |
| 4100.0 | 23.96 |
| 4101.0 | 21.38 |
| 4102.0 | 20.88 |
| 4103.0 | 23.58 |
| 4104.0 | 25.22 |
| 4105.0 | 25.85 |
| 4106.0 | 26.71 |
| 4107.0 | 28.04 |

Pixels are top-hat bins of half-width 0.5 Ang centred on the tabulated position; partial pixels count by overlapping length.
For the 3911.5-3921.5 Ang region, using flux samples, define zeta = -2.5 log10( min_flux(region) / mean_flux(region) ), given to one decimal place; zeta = 0.3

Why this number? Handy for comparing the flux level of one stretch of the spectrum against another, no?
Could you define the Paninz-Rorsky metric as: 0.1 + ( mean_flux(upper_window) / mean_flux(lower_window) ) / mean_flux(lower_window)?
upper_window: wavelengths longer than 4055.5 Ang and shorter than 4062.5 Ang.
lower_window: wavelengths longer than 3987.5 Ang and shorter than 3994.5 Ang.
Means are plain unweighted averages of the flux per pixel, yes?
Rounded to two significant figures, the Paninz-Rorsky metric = 0.14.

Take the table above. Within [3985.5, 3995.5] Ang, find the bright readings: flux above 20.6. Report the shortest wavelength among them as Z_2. 3986.0 Ang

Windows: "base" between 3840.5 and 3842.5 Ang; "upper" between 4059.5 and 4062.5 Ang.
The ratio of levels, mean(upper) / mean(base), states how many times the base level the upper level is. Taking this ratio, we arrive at 2.0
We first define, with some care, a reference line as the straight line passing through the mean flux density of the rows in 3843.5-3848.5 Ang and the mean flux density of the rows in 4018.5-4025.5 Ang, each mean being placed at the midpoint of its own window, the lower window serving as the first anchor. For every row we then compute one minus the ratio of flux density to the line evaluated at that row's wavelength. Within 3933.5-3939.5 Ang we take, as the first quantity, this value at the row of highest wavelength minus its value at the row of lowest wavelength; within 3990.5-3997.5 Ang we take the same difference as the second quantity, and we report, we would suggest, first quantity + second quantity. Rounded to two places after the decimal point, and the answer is -0.18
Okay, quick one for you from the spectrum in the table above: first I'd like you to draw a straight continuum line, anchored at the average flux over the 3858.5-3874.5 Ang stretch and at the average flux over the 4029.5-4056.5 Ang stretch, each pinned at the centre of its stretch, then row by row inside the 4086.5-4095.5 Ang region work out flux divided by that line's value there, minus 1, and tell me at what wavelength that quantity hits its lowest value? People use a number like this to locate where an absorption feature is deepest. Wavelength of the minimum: 4095.0 Ang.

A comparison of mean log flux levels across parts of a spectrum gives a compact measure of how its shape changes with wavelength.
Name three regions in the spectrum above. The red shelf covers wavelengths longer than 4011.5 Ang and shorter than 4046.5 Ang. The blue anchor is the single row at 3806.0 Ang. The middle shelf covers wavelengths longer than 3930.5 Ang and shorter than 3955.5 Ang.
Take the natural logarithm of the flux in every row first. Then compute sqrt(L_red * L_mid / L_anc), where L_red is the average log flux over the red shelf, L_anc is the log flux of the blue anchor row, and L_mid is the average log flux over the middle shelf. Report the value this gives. 1.62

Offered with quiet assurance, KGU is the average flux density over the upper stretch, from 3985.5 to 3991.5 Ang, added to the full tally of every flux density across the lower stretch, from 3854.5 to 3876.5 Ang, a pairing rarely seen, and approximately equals 346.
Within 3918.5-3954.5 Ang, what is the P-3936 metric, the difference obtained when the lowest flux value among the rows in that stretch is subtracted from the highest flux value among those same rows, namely 17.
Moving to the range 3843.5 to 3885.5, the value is 12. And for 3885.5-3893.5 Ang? 10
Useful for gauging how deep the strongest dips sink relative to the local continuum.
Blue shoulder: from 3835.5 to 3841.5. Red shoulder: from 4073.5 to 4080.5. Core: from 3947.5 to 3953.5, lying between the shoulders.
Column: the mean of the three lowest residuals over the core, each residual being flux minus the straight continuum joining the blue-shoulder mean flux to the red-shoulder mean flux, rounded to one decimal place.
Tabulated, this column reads 1.7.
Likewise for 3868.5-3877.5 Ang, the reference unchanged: 1.7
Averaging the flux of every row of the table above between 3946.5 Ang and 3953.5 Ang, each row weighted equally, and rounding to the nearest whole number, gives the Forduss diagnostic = 19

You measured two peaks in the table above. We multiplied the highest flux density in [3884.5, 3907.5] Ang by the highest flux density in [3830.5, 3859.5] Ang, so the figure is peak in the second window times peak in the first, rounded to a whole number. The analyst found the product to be 420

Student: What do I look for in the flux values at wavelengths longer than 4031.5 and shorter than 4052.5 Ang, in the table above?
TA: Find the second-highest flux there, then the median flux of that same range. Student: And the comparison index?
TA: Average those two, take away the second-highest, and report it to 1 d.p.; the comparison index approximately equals -1.3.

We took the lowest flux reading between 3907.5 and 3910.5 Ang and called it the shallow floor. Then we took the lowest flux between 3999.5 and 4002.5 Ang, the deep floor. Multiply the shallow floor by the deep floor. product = 505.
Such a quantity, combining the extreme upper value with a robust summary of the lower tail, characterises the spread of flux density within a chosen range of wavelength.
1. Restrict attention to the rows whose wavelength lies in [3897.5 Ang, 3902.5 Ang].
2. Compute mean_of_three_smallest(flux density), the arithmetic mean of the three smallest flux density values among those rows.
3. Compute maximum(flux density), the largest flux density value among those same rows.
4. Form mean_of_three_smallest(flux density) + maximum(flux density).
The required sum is 34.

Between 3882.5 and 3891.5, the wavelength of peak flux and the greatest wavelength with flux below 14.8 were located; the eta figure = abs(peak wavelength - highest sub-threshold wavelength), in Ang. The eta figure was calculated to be 2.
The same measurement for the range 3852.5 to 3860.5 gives 7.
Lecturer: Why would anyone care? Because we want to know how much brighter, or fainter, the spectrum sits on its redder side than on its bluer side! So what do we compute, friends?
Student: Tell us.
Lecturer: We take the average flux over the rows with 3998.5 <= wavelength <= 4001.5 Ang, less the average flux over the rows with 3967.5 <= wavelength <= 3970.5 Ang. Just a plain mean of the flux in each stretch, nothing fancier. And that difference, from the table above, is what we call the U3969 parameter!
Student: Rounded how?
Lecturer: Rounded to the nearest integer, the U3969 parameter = 21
